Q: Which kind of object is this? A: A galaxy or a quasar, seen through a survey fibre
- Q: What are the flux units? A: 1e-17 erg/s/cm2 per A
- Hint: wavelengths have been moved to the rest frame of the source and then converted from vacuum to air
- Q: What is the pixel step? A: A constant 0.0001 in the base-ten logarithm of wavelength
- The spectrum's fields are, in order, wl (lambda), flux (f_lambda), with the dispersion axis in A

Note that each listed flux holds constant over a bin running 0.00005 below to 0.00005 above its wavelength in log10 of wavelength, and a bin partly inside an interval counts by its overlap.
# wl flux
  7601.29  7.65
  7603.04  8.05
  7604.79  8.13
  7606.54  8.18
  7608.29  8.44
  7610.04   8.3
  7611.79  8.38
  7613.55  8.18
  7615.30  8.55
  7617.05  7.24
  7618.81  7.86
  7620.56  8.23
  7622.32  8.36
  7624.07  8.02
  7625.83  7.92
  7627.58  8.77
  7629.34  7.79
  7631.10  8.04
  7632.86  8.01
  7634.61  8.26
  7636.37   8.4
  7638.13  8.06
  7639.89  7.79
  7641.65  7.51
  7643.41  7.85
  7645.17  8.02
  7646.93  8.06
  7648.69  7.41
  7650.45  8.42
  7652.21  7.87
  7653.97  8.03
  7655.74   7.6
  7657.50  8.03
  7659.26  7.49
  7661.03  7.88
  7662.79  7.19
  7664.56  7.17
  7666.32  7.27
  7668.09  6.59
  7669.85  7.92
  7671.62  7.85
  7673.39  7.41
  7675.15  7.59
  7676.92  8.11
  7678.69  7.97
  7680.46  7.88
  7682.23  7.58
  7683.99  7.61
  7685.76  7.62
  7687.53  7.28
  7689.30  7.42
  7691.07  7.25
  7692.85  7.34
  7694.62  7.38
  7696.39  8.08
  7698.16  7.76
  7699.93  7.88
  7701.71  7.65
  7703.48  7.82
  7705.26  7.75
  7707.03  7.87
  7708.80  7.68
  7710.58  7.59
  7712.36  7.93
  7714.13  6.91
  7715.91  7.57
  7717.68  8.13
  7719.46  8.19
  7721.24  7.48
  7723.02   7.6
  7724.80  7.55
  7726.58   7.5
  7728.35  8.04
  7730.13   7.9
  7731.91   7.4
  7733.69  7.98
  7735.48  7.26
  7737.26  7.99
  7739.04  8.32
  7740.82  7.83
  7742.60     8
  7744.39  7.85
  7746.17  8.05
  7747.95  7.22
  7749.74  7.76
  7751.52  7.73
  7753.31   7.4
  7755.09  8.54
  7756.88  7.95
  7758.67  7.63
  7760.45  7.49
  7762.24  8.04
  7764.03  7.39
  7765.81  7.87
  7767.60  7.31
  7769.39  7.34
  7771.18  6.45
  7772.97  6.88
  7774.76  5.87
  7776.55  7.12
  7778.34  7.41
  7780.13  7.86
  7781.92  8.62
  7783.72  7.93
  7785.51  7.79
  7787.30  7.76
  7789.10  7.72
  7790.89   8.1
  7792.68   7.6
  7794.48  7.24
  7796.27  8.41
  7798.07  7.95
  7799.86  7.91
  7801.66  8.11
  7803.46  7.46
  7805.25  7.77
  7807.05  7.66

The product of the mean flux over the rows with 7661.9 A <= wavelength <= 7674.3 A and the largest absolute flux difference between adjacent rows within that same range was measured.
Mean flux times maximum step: 10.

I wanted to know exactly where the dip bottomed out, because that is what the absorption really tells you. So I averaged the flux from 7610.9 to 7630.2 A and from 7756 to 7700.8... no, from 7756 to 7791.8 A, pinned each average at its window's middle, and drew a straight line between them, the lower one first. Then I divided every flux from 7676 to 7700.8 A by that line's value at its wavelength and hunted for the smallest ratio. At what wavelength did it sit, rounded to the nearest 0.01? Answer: 7691.07 A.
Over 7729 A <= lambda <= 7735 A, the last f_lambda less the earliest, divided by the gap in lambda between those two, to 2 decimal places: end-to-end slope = 0.02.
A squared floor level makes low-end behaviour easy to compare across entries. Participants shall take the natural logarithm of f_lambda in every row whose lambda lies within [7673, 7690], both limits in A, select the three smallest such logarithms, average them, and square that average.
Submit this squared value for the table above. 3.99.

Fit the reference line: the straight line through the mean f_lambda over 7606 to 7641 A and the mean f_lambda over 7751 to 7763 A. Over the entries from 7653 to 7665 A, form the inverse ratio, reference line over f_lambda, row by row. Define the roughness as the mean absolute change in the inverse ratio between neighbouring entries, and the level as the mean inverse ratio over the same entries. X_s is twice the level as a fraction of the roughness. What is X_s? 37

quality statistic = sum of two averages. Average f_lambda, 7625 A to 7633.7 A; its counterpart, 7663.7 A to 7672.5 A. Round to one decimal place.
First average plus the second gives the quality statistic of 15.5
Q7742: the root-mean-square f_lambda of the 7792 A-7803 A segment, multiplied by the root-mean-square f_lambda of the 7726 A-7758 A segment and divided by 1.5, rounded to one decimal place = 41.1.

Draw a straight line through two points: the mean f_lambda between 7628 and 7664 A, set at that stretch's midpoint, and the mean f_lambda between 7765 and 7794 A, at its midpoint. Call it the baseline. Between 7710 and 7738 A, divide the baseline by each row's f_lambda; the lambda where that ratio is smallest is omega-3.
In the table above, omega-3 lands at 7719.46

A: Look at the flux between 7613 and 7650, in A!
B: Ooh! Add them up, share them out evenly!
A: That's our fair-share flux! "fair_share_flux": 8.02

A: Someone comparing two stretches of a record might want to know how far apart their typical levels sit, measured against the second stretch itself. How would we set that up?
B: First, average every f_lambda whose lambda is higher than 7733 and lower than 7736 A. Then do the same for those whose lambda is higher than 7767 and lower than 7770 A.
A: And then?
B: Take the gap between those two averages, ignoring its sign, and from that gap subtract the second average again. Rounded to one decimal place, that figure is -7.0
